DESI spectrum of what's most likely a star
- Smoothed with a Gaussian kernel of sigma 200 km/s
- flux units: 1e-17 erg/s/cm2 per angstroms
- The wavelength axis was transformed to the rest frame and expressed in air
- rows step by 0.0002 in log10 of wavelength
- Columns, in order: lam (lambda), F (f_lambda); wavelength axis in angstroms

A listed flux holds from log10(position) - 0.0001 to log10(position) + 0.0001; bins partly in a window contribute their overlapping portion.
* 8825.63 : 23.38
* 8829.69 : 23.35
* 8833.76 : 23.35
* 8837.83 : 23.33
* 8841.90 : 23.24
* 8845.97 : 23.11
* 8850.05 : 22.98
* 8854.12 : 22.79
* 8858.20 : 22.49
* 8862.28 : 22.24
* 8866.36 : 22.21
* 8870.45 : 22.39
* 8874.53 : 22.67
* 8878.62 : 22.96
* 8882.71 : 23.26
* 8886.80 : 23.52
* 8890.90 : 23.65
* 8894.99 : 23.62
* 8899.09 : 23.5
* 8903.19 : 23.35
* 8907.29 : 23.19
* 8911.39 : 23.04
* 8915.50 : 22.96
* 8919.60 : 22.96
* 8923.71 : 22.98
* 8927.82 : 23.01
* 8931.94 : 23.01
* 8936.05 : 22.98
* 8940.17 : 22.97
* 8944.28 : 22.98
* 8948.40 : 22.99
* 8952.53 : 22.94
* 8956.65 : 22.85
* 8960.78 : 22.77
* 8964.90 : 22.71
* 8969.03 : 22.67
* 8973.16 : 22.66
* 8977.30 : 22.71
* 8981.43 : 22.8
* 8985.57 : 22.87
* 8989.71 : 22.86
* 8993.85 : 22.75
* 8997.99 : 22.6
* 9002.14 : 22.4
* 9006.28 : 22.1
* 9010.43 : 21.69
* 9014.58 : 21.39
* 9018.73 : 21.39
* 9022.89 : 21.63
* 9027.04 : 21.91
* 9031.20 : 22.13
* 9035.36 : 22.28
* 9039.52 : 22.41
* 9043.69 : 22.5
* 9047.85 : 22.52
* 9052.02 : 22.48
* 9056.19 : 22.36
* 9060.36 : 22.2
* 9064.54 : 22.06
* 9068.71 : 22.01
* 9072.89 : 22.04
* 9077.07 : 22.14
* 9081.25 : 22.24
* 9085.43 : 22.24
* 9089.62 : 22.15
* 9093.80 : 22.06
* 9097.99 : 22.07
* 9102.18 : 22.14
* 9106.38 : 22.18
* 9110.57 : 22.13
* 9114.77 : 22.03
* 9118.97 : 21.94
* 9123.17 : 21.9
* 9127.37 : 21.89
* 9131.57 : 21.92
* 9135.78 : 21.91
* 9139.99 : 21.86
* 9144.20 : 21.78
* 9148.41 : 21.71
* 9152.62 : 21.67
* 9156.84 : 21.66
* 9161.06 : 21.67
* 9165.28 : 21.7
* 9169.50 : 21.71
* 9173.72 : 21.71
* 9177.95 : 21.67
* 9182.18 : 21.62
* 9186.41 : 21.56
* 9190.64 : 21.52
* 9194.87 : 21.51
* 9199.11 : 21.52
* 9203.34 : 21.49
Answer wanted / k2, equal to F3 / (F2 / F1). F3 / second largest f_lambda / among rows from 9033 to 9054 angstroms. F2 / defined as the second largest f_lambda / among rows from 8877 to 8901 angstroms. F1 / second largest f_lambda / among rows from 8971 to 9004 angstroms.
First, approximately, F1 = 22.86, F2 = 23.62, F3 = 22.5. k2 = 21.8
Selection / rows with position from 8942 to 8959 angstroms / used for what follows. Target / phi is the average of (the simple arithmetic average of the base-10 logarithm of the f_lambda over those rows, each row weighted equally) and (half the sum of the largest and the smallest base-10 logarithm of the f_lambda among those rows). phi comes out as 1.36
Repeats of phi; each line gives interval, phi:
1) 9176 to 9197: 1.33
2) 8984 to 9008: 1.35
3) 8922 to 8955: 1.36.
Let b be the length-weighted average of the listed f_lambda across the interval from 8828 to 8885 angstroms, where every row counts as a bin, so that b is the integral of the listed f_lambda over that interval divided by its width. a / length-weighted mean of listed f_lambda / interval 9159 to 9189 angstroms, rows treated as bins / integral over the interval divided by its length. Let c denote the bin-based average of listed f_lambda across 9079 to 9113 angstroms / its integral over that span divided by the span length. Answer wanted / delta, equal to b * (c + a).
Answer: 1003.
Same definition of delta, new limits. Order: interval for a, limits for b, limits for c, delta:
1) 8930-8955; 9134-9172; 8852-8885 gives 992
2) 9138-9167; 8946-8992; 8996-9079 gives 999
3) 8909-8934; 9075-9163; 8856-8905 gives 1010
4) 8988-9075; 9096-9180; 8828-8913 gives 989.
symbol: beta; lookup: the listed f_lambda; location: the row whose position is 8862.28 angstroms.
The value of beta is 22.24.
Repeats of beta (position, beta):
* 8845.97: 23.11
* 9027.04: 21.91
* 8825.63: 23.38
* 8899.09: 23.5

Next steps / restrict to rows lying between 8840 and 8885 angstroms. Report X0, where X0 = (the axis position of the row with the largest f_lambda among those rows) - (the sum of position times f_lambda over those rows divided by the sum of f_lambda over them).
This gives 20.5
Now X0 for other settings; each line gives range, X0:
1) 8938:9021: -30.6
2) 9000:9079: 8.2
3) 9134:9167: -14.7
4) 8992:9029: -16.4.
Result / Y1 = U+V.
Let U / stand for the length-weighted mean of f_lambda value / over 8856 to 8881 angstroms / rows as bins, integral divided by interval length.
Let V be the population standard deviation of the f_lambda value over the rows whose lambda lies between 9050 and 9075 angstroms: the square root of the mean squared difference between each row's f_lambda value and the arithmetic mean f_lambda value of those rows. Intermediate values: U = 22.5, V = 0.18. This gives 22.7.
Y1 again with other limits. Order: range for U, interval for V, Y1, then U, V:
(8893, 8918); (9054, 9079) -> 23.4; 23.3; 0.12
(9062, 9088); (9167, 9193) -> 22.2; 22.1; 0.07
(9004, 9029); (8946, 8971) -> 21.8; 21.7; 0.12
